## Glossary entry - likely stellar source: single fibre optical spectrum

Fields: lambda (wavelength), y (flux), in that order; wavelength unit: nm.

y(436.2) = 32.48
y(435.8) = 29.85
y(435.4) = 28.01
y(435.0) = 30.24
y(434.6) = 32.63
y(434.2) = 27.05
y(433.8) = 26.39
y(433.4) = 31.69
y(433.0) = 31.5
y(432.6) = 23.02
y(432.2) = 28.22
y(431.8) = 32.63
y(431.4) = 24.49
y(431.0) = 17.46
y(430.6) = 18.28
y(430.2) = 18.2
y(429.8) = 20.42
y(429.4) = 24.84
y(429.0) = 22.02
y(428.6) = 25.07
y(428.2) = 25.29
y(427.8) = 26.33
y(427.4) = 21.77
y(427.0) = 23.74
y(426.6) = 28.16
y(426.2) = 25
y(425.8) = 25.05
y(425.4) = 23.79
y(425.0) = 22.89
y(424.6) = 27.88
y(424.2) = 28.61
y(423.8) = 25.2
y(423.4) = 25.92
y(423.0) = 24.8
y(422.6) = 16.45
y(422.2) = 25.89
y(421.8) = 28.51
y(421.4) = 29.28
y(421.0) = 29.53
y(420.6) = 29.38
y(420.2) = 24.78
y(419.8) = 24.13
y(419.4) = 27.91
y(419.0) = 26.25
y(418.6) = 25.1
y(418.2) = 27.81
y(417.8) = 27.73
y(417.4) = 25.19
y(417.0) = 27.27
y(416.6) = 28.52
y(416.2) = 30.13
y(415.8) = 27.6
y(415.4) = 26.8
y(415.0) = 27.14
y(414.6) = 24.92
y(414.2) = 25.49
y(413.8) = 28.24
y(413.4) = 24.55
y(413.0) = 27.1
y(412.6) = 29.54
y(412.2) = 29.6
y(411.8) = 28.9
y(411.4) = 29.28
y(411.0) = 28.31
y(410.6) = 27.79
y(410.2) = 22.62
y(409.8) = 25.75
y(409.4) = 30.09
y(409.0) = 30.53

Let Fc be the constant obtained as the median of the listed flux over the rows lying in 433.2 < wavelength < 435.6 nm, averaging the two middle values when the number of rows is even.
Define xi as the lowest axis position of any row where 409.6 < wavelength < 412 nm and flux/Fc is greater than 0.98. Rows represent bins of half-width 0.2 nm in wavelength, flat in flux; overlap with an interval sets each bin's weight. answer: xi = 411.4 nm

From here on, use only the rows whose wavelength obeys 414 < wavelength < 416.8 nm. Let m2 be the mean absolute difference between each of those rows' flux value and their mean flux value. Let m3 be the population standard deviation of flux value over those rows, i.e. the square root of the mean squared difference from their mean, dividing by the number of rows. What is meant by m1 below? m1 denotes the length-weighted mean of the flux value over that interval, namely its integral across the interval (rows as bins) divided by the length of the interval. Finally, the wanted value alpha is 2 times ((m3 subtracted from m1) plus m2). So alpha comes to 53.8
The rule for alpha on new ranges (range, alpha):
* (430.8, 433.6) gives 52.8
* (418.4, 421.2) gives 53.1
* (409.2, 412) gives 54.1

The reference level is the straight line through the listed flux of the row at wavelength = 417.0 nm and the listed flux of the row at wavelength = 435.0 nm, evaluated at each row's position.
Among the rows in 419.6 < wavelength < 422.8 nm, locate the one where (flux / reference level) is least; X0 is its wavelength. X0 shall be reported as 422.6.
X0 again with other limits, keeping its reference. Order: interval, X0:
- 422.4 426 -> 422.6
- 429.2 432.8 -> 431.0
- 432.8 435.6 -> 433.8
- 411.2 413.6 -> 413.4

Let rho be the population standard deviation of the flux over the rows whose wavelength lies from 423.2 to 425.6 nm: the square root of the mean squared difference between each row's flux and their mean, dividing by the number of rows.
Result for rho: 2.0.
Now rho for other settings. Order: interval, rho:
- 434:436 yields 1.9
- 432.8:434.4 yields 2.4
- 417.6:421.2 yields 1.9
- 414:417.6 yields 1.6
